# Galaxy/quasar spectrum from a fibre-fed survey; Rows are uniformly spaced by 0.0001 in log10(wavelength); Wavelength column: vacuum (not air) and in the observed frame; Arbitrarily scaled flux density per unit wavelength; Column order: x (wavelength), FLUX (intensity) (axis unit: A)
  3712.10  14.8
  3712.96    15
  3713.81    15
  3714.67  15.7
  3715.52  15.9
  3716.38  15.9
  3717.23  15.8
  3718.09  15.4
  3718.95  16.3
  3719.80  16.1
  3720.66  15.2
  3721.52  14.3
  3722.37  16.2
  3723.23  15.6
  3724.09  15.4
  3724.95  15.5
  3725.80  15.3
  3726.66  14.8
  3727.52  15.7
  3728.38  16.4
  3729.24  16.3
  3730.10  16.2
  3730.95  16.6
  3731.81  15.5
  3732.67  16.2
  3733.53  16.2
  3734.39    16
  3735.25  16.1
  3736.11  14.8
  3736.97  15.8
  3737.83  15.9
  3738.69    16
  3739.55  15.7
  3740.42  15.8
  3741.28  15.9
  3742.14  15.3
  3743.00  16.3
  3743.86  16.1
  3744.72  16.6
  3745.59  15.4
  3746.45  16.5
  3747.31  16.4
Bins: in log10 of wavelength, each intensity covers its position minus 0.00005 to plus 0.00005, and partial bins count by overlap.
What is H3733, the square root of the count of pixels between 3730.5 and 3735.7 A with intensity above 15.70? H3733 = 2.2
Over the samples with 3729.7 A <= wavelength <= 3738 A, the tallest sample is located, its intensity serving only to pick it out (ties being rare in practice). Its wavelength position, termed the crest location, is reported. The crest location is 3730.95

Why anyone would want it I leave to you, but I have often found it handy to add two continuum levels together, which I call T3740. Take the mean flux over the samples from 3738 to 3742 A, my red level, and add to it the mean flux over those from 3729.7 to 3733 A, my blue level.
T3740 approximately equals 32.0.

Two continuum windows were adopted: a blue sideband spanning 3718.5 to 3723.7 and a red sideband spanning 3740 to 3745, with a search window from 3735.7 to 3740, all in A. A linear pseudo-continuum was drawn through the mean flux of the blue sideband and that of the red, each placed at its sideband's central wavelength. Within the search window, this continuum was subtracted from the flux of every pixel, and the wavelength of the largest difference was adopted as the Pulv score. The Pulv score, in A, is 3738.69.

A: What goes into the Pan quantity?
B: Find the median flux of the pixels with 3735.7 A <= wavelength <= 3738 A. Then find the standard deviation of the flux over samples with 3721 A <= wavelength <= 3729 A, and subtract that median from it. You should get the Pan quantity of -15.2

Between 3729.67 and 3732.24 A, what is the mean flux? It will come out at 16.1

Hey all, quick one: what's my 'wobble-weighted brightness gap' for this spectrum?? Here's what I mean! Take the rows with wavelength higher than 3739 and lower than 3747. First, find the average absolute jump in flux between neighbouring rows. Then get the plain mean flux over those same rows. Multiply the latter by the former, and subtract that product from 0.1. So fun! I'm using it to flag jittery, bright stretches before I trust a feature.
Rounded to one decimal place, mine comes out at -9.5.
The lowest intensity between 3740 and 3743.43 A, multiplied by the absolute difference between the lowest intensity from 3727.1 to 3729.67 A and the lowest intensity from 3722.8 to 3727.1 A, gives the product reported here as 14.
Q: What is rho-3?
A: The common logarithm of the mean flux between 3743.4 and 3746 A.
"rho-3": 1.205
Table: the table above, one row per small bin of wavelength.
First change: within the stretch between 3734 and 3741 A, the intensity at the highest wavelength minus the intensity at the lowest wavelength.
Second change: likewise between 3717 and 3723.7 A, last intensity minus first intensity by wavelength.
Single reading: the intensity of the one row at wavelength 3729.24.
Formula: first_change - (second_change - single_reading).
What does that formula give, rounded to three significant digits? 16.3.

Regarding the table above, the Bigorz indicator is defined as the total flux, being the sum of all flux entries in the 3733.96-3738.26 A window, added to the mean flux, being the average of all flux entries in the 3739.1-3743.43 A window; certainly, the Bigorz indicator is 94.4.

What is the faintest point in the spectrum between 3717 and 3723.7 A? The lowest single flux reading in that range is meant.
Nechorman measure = 14.3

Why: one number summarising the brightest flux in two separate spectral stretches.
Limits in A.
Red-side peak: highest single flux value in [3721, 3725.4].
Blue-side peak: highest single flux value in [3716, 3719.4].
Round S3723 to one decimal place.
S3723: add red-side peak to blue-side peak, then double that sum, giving 65.0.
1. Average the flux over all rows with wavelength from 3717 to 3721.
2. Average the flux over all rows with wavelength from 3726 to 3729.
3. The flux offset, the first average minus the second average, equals 0.1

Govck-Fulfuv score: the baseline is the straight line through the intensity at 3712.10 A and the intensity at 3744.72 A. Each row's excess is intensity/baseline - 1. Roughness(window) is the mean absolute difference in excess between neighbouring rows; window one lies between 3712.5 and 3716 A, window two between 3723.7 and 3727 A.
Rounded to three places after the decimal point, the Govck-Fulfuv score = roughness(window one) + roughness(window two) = 0.037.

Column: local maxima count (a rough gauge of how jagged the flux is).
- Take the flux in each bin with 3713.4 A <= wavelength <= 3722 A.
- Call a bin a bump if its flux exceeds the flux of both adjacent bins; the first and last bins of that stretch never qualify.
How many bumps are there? 1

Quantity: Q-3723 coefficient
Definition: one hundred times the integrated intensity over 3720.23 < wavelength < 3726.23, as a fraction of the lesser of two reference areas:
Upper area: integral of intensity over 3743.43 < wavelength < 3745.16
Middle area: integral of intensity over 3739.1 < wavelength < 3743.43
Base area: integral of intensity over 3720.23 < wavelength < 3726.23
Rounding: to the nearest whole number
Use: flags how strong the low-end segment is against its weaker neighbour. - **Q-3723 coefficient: 327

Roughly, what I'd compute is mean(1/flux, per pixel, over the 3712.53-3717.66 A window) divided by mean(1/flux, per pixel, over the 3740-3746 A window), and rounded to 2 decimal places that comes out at 1.02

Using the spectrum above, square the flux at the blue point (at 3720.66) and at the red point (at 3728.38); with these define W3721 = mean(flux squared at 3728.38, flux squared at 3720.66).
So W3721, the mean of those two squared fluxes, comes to 250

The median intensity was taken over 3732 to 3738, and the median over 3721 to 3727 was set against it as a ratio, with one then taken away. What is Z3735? -0.04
